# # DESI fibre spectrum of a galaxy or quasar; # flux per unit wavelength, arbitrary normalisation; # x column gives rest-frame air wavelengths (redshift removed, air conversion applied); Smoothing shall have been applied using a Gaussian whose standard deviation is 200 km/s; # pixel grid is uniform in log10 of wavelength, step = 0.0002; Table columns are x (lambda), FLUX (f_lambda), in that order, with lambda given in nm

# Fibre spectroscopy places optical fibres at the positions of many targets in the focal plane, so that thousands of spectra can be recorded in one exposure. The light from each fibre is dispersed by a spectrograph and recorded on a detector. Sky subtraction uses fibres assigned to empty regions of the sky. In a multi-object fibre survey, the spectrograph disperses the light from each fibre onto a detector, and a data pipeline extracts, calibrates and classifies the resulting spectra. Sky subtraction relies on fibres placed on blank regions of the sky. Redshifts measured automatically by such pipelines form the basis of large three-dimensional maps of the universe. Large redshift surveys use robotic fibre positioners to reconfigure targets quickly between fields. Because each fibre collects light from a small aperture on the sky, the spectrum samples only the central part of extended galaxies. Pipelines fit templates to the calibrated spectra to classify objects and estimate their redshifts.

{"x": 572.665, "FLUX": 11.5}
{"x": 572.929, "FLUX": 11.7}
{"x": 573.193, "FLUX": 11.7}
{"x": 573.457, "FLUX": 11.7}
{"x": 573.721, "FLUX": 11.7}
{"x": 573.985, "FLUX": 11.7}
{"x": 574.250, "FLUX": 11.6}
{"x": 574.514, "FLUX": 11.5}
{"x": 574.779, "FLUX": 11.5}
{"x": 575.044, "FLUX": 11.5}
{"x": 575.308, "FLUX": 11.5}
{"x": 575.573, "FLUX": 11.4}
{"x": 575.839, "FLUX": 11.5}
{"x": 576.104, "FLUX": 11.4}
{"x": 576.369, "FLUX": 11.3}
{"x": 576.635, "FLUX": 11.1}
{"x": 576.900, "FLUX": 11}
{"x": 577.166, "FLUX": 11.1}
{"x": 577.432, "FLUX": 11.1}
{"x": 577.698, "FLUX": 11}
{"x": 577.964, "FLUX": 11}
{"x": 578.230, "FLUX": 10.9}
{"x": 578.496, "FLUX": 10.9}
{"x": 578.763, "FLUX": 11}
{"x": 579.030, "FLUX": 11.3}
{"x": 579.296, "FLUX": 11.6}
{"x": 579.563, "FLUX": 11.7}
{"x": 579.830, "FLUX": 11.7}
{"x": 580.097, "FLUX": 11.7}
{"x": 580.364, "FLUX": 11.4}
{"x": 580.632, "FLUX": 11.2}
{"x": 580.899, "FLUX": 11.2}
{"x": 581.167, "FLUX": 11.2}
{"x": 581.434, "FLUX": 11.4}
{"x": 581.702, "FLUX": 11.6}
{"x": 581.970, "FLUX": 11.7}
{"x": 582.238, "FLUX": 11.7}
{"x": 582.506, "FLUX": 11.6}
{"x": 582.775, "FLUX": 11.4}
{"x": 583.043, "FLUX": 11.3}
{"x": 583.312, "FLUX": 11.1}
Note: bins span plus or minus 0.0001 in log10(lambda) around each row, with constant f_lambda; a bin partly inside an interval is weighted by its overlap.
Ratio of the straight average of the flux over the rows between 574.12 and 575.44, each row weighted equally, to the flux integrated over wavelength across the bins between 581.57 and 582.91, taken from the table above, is 0.74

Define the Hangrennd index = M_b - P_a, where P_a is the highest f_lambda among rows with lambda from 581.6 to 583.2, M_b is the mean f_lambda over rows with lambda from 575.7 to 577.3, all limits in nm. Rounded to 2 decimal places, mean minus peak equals -0.47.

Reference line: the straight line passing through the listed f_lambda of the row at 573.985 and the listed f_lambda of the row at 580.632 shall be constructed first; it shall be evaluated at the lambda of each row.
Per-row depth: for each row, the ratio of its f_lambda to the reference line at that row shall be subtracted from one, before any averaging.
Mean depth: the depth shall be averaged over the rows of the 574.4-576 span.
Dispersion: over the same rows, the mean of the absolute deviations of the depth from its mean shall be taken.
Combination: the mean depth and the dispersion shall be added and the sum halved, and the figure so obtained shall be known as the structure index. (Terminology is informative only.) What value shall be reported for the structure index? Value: 0.007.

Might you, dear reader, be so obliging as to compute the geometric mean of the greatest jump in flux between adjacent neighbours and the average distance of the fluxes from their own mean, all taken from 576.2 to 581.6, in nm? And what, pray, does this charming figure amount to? 0.26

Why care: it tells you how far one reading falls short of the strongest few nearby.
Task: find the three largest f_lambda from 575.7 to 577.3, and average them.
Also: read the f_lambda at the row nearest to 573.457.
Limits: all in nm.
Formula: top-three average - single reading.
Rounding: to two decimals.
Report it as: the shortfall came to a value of -0.30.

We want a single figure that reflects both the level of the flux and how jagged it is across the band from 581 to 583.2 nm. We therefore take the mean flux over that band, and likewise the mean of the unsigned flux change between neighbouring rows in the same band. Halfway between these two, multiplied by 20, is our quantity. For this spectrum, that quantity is 116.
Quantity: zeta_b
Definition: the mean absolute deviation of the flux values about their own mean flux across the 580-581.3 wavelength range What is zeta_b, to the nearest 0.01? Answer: 0.17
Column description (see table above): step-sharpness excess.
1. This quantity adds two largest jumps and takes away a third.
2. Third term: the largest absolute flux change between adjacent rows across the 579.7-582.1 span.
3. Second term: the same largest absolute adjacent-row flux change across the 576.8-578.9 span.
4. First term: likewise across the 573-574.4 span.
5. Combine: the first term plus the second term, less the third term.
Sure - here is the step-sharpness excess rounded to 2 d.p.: -0.10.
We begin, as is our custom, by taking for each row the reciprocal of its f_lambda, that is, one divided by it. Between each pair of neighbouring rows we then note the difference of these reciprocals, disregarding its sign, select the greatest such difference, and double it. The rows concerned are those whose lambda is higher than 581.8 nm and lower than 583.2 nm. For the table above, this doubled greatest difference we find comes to 0.003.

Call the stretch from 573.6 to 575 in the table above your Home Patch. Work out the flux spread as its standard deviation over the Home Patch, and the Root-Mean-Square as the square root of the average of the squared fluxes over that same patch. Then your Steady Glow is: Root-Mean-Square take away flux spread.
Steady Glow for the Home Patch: 11.5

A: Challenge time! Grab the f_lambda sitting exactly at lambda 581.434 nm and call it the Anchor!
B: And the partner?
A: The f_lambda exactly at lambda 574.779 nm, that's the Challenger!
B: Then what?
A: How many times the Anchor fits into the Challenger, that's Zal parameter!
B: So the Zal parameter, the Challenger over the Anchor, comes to 1.01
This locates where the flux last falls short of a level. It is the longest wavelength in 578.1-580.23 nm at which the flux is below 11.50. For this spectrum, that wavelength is 579.030 nm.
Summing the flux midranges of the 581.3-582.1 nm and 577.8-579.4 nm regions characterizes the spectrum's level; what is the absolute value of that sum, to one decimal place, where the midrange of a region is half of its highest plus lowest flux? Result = 22.8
